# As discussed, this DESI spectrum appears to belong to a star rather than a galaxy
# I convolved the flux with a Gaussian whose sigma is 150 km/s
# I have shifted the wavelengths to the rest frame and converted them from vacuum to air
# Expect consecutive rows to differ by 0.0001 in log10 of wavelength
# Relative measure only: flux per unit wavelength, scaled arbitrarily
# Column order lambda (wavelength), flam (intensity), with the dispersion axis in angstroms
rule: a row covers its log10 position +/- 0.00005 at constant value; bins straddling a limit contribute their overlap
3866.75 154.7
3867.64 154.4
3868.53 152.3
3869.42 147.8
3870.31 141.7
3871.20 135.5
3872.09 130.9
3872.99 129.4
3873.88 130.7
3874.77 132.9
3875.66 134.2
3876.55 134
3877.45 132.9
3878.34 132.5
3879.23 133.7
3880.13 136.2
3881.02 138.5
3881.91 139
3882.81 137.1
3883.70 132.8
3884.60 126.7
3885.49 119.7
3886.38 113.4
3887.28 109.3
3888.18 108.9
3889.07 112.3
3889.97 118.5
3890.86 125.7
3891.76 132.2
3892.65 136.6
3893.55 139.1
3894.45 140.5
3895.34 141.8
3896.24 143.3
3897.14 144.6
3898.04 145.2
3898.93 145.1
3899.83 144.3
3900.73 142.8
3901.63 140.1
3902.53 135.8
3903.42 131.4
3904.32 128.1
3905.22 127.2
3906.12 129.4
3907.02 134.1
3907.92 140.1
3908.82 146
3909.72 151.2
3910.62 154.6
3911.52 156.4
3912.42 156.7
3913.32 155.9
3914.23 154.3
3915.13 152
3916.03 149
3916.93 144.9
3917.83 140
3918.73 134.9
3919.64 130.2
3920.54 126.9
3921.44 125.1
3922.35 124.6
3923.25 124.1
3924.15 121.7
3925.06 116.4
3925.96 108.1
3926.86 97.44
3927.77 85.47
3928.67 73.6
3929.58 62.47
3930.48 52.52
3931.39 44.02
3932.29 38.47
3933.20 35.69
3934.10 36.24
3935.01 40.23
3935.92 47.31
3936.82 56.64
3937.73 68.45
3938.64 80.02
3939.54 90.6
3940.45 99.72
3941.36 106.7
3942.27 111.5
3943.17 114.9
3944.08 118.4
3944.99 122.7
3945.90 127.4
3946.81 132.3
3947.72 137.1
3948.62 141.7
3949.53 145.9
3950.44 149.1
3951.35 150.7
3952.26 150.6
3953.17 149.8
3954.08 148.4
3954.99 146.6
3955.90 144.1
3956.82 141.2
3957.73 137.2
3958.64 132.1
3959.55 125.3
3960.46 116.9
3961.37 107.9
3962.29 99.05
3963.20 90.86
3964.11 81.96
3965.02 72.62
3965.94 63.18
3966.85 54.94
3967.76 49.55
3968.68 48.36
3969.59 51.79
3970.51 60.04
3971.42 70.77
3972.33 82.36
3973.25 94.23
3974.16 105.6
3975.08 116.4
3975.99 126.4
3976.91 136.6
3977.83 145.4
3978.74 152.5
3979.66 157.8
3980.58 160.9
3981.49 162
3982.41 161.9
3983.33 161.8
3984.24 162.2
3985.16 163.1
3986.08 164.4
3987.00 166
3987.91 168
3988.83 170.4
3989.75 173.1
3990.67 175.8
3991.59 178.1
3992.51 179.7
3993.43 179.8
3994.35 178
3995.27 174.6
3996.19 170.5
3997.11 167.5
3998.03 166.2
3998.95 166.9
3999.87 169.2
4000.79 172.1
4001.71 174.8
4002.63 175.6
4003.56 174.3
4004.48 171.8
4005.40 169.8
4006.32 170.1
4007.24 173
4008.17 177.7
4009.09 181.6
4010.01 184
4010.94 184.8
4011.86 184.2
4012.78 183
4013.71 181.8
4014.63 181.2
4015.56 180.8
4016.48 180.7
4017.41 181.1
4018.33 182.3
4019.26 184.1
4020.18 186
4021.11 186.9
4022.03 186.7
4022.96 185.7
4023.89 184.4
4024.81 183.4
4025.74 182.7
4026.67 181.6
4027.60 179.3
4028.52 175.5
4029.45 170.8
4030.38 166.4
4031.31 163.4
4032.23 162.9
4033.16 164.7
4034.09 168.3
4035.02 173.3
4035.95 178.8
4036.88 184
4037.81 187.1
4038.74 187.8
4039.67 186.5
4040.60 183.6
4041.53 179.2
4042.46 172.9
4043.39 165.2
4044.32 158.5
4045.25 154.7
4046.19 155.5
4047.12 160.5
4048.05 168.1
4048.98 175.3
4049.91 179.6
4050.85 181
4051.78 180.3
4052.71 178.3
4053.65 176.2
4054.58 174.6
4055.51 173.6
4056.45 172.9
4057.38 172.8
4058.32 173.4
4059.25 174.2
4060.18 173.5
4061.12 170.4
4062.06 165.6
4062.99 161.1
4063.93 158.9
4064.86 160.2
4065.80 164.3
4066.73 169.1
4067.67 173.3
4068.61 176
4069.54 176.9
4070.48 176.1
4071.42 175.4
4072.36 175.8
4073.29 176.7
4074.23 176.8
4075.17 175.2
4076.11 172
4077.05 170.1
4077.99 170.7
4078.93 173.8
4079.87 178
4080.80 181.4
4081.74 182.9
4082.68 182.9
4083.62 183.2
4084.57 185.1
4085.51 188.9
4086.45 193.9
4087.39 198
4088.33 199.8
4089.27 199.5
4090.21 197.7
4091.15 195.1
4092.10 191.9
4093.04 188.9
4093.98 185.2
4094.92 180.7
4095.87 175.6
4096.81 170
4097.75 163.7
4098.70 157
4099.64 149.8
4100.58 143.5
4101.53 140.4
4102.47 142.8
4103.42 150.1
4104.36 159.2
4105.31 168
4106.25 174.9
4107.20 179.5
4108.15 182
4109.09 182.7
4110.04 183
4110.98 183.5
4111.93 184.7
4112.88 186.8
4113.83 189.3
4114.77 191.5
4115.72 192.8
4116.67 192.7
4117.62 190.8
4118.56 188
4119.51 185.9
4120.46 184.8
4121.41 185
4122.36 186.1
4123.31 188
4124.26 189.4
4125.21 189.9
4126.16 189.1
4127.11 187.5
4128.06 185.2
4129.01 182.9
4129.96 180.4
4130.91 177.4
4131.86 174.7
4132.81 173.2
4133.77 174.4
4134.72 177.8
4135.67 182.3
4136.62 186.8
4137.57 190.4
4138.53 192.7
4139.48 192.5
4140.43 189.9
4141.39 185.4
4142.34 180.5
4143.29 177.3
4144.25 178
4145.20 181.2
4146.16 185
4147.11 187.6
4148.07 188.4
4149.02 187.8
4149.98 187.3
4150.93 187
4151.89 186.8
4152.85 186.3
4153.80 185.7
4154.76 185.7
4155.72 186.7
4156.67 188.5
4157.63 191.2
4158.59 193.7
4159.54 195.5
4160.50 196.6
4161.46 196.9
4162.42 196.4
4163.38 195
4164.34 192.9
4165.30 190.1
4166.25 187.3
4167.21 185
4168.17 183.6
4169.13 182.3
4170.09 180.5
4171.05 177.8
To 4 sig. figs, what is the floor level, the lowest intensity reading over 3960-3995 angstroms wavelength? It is 48.36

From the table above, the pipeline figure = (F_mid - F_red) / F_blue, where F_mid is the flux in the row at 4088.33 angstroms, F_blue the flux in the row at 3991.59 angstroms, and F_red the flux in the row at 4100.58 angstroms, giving 0.32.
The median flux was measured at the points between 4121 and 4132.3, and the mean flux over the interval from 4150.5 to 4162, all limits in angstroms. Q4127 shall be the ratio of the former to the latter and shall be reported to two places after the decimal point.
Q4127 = 0.98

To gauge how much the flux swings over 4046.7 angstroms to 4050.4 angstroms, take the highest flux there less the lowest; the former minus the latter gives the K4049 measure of 19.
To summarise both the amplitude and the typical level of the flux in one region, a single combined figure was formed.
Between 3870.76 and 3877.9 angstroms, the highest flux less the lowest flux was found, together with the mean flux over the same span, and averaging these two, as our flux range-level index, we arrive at 69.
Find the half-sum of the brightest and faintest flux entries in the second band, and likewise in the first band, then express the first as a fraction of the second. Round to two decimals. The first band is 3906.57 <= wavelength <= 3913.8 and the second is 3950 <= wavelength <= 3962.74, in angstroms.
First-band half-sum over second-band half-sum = 1.16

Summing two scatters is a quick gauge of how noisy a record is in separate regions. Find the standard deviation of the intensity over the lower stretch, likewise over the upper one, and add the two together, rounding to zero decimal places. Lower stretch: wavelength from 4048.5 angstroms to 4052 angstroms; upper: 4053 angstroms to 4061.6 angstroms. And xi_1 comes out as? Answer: 4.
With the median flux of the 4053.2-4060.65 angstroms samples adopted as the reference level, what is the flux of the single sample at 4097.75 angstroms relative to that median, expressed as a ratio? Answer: 0.94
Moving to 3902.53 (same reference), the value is 0.78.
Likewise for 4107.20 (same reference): 1.03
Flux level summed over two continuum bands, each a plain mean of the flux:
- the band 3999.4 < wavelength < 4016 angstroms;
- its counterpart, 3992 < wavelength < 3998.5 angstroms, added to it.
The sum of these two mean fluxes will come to 351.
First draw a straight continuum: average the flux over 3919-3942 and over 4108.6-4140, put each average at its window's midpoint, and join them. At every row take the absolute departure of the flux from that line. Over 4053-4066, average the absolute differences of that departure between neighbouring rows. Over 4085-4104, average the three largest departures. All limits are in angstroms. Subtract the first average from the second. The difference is 31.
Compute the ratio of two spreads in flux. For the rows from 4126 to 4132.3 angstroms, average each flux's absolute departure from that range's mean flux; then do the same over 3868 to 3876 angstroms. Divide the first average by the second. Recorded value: 0.64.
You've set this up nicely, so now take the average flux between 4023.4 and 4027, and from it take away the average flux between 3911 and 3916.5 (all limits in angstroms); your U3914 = 29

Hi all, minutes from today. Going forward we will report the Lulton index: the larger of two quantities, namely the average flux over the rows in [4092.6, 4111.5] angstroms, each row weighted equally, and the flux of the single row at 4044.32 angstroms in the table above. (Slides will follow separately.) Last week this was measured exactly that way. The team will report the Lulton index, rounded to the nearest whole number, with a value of 168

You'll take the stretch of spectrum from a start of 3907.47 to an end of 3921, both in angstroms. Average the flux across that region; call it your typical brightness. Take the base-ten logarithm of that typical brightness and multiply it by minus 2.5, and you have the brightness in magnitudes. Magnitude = -5.41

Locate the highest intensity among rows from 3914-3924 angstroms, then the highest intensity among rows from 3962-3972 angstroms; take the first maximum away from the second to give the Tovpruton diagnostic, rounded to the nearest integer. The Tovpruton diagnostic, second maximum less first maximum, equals -55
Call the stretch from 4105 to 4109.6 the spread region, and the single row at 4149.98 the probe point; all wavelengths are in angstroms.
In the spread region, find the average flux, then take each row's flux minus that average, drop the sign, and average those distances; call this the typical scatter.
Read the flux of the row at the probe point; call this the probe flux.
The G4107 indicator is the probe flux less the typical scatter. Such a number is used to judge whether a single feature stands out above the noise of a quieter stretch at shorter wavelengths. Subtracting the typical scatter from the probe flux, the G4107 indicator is 183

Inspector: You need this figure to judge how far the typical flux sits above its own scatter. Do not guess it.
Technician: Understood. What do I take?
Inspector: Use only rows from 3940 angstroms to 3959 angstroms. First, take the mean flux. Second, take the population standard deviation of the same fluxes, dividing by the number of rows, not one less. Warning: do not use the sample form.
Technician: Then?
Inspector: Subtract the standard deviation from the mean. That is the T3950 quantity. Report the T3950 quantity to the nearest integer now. 118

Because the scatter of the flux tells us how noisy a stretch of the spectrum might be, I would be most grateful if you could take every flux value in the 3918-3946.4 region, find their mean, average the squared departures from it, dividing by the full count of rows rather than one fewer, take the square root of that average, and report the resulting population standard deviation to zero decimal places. 33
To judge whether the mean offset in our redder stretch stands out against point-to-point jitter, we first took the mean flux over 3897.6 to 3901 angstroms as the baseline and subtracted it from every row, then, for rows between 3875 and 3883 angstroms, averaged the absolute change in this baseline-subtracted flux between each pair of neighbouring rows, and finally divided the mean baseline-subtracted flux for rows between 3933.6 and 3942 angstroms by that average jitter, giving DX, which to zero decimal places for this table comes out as -59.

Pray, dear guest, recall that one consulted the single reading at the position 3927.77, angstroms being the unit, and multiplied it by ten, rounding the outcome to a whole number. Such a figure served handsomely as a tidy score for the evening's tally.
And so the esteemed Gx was 855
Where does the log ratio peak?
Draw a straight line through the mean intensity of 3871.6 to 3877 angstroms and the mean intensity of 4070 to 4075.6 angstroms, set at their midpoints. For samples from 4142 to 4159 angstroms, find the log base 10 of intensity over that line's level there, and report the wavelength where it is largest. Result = 4158.59 angstroms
